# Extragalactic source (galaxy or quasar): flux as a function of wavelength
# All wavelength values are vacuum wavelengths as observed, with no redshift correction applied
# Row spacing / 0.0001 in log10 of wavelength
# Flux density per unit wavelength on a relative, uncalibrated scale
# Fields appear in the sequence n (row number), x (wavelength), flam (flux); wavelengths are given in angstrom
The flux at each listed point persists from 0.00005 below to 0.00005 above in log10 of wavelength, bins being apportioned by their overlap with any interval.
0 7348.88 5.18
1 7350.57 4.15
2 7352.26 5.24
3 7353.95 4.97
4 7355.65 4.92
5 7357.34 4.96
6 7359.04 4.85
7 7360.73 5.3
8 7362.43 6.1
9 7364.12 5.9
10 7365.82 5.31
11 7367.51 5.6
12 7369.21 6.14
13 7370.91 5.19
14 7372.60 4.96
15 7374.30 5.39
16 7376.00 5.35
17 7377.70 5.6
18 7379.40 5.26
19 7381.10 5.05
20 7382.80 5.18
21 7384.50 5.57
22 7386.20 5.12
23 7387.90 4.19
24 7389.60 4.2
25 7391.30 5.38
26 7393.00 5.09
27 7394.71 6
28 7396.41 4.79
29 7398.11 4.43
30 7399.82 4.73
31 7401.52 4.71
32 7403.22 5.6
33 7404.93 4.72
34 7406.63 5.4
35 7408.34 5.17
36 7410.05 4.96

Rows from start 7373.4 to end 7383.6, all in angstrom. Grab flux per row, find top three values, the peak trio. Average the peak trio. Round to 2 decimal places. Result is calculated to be 5.45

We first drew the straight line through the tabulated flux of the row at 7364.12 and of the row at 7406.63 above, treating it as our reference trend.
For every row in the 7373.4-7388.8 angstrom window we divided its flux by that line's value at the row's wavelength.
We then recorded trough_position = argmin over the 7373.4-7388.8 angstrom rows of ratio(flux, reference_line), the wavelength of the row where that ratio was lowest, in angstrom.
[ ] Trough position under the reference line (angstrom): 7387.90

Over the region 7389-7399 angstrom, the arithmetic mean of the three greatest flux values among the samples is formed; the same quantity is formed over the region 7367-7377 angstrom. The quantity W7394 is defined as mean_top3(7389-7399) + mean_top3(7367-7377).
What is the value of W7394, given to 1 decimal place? 11.2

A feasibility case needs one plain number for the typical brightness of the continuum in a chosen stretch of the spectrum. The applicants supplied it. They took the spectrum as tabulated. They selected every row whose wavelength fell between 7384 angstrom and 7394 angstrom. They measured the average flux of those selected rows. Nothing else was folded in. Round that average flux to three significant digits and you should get 4.92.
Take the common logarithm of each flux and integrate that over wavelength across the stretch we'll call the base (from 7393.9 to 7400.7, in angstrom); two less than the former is 3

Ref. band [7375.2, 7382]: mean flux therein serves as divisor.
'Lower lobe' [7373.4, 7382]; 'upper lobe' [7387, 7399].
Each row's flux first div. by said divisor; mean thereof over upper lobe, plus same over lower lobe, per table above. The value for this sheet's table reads 1.92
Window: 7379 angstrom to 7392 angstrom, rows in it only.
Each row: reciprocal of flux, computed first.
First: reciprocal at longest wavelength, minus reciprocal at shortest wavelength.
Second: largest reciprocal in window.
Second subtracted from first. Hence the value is -0.24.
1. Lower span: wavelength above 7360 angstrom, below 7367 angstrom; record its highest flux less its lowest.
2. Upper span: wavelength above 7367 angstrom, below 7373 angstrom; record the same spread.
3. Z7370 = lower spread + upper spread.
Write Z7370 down 1.98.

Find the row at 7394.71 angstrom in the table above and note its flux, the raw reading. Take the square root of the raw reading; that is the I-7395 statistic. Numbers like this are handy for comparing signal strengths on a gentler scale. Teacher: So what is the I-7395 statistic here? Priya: 2.45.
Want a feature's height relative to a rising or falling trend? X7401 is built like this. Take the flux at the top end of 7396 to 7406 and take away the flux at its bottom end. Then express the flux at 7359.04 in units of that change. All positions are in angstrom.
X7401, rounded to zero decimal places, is -69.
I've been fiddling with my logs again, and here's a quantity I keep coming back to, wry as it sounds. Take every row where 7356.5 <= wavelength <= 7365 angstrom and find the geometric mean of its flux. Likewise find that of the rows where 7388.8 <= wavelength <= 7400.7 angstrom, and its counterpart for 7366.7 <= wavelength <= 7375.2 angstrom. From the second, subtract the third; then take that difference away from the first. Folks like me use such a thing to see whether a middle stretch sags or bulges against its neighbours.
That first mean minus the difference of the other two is 5.9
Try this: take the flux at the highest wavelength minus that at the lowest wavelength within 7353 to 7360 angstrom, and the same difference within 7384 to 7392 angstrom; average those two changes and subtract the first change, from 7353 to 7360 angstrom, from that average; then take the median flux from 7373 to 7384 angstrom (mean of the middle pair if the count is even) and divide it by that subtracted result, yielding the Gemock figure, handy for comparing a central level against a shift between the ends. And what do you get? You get -152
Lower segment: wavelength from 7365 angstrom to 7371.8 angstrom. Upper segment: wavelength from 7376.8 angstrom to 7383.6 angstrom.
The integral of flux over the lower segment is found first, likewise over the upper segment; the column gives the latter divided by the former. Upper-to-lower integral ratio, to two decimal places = 0.95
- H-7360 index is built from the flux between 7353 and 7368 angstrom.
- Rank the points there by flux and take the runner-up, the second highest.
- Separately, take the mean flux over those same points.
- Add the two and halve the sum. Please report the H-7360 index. 5.61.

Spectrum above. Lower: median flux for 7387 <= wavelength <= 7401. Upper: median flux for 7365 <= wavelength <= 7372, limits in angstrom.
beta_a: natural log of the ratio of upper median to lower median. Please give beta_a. 0.14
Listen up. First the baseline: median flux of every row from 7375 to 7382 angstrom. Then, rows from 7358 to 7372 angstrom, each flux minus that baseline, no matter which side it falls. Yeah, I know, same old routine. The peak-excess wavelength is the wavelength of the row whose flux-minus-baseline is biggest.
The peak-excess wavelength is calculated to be 7369.21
